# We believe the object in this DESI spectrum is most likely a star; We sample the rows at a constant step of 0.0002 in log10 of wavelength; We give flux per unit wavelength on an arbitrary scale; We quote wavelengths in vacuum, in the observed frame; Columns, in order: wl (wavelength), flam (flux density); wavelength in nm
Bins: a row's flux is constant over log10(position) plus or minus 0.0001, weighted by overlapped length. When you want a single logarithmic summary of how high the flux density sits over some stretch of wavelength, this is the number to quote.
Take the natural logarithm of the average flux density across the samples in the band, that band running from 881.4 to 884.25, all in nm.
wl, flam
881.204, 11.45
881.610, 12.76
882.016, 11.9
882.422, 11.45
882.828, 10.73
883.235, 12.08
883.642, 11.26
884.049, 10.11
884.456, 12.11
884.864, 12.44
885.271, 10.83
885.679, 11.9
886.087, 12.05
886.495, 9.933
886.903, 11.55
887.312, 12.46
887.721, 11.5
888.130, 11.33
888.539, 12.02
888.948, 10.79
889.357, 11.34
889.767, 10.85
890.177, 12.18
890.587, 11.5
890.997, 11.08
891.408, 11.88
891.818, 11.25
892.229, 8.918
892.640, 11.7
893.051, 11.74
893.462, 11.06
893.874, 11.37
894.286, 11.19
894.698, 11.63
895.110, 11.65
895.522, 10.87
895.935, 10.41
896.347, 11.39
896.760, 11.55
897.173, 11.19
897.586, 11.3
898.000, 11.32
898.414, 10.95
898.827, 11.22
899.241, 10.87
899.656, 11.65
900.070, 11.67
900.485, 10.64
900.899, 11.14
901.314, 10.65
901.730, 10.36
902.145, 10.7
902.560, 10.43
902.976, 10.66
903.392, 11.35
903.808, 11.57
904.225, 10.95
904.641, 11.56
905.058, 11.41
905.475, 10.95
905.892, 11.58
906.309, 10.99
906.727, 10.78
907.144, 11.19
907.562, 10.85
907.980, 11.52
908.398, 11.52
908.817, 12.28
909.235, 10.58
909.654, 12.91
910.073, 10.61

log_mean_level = 2.44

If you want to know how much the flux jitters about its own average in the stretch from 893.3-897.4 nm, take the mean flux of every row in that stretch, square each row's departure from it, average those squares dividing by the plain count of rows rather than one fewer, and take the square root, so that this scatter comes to 0.36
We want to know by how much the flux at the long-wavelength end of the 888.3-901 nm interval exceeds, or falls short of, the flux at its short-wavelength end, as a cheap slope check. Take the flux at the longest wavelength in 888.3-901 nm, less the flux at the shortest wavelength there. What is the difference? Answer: -0.9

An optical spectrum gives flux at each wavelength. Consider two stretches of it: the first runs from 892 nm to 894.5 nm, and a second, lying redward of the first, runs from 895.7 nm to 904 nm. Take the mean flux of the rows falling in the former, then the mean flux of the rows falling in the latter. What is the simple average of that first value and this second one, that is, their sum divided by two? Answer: 11.02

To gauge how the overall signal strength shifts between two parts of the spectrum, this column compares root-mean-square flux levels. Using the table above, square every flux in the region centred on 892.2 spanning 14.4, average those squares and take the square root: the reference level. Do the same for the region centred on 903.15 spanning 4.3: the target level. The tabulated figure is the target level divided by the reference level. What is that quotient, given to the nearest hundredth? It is 0.97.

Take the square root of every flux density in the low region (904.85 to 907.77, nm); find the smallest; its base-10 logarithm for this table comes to 0.516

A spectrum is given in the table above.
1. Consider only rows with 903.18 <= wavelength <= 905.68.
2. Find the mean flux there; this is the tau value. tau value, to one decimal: 11.3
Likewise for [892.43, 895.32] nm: 11.5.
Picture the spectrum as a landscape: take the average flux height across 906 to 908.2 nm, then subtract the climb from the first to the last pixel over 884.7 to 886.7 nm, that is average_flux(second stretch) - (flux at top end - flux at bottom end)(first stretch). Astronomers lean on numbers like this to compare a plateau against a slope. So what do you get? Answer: 13.6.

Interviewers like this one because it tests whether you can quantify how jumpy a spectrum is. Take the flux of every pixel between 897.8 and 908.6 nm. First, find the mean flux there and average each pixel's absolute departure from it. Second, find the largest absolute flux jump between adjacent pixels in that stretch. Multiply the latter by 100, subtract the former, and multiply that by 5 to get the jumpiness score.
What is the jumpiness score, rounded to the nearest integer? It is 513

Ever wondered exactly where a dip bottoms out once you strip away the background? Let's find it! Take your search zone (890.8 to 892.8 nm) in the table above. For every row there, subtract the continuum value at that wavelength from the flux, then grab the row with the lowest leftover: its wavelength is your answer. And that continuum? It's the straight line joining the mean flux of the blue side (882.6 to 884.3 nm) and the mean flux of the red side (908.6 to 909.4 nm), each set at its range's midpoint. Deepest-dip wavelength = 892.229 nm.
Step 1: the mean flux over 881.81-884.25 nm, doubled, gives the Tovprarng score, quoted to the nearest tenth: 22.5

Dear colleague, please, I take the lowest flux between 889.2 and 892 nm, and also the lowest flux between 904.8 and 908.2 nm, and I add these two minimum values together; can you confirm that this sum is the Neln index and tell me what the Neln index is 21.6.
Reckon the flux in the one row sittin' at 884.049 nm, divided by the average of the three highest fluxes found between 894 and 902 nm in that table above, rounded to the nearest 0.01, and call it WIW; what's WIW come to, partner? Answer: 0.87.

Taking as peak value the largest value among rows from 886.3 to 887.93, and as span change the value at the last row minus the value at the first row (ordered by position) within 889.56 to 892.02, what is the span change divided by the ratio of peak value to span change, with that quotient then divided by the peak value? 0.0010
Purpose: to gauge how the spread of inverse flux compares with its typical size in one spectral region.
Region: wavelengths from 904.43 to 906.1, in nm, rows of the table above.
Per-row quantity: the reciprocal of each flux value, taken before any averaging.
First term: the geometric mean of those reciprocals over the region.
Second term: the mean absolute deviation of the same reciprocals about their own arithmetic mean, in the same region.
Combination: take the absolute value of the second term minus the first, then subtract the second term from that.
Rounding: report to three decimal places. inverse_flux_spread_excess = 0.085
